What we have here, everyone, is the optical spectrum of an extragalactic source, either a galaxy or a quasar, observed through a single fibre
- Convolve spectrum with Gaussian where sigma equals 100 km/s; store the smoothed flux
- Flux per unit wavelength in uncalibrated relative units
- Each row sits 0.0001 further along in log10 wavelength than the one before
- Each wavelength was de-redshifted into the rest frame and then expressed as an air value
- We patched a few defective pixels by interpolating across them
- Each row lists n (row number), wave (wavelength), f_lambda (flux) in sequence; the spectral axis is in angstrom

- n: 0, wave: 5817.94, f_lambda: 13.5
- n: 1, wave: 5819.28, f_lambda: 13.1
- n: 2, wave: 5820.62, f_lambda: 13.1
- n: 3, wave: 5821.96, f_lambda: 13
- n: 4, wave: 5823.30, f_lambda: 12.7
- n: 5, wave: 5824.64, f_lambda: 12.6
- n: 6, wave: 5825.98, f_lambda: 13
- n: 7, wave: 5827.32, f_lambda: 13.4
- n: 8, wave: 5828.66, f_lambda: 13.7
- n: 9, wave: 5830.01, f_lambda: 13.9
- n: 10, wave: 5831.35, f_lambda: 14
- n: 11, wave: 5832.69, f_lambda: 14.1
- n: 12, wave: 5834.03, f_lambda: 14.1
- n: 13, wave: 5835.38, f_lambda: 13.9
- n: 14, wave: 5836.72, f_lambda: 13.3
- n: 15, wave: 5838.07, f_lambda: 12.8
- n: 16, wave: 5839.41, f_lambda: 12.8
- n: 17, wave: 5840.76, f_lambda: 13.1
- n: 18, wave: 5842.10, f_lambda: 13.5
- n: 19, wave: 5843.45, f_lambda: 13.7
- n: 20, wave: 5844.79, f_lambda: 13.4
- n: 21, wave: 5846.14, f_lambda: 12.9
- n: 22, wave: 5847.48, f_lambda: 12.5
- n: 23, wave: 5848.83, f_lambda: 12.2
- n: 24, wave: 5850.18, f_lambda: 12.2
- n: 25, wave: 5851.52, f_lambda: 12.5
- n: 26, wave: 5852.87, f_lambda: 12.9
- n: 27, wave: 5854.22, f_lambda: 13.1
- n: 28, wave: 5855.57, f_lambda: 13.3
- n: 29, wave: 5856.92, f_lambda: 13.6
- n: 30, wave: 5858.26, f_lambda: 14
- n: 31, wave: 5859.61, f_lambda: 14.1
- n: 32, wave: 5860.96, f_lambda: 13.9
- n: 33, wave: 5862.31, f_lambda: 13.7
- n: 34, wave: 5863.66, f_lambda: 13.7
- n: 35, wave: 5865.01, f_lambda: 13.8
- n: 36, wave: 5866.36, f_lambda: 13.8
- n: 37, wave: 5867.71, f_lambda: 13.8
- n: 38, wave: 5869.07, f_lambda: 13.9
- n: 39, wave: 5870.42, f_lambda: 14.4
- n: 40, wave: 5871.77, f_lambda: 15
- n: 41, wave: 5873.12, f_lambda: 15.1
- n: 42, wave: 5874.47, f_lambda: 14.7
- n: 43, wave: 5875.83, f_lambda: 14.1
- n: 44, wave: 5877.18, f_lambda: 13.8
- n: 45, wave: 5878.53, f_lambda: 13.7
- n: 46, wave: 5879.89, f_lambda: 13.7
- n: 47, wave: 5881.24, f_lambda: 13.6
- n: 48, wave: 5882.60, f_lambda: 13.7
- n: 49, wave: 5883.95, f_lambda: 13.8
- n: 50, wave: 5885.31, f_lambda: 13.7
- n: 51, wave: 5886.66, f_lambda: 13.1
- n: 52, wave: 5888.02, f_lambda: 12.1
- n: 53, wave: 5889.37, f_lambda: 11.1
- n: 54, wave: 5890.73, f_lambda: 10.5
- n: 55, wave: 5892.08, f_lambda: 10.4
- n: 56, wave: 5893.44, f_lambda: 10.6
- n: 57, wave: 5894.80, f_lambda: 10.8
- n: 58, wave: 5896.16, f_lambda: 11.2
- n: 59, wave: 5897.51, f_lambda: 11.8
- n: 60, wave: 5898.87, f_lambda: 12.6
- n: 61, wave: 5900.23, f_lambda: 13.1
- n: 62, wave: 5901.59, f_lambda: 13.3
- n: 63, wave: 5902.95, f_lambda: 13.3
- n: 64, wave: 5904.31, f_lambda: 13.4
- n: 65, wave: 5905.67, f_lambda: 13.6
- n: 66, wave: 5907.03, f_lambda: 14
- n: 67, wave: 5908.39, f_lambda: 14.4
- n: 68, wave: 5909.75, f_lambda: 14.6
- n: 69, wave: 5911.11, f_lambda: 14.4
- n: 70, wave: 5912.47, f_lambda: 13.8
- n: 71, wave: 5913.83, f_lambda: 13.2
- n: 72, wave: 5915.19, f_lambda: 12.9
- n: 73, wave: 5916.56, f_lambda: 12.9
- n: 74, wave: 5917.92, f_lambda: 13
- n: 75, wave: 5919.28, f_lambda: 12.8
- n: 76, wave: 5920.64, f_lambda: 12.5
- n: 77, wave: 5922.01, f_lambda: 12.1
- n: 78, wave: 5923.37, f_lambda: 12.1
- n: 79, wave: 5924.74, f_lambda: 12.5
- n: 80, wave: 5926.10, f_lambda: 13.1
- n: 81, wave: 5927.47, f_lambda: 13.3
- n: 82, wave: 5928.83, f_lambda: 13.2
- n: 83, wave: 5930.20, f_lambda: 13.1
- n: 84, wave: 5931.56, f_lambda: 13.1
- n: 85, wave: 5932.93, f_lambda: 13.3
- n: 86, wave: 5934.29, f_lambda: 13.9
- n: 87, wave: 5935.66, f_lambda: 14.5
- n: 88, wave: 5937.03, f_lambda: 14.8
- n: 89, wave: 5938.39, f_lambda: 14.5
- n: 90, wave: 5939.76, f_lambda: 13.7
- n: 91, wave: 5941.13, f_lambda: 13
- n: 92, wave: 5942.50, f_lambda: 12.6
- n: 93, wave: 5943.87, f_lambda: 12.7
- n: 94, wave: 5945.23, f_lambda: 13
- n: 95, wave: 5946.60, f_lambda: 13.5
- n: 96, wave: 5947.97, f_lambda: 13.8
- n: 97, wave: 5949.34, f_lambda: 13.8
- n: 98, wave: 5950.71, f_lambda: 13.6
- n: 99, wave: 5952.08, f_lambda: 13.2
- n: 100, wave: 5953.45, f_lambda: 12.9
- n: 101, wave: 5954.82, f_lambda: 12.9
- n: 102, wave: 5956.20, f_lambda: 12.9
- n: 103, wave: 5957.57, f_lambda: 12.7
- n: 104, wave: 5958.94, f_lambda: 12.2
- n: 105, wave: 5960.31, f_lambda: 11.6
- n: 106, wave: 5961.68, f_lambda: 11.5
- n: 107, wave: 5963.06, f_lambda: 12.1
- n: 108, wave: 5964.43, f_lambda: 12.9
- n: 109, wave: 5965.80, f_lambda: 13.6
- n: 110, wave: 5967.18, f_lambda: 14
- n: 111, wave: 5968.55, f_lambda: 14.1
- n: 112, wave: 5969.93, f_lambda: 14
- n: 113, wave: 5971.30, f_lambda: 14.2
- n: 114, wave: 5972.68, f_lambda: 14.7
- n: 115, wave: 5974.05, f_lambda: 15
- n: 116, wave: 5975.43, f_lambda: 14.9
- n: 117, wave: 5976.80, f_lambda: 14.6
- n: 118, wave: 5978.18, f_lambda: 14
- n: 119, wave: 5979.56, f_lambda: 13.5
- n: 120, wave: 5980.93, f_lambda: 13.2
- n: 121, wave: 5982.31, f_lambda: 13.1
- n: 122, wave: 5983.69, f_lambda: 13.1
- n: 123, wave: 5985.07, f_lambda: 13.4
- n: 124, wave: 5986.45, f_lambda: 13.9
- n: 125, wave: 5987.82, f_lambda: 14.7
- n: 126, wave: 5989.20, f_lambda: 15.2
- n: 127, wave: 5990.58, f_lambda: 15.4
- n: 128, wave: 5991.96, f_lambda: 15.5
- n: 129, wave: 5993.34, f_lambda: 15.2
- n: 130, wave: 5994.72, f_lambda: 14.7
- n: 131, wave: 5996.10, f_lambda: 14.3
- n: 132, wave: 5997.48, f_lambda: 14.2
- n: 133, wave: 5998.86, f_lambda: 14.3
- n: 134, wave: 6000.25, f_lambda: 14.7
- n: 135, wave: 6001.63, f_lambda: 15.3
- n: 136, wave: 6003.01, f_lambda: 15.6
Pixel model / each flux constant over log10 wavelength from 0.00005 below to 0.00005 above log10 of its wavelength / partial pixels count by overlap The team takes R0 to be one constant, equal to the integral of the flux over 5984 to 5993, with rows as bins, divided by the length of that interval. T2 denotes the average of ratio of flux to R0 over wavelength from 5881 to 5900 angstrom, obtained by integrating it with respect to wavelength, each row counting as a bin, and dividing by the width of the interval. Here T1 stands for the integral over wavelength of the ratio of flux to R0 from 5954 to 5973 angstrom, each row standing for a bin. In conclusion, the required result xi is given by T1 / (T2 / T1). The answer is 349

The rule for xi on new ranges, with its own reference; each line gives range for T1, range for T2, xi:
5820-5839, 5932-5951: 325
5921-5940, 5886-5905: 368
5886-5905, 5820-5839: 263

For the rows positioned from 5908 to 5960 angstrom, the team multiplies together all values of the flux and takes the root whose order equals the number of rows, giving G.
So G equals 13.3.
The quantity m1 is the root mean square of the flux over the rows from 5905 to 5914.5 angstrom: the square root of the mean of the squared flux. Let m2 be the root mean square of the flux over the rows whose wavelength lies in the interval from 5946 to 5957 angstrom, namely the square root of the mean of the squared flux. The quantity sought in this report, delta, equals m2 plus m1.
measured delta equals 27.3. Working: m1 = 14.0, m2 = 13.33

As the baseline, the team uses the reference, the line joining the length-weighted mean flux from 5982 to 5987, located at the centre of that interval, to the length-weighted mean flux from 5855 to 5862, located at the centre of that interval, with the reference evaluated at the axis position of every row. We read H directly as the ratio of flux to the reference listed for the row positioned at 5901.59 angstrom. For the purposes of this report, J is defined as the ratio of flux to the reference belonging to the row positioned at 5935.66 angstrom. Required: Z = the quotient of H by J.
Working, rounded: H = 1.0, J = 1.07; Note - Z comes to 0.91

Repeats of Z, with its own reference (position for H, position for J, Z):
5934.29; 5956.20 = 1.07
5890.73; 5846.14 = 0.82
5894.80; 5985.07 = 0.79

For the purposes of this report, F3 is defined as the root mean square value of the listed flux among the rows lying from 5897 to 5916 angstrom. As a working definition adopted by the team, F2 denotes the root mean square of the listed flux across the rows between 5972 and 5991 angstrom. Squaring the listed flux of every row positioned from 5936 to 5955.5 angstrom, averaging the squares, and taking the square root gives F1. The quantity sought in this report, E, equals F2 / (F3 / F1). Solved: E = 14.2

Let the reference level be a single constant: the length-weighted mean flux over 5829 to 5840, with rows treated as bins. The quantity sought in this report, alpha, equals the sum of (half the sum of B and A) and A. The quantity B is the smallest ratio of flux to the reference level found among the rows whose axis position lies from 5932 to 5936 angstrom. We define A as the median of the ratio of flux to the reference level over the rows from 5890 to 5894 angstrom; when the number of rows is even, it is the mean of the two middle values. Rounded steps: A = 0.77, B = 0.98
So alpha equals 1.65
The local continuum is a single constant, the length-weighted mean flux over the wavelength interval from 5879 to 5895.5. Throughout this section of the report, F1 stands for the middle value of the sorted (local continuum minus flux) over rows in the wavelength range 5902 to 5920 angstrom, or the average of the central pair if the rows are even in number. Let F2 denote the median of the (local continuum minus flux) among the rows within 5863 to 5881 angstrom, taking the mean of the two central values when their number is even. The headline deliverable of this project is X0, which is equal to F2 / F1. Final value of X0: 1.4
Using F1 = -1.13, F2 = -1.5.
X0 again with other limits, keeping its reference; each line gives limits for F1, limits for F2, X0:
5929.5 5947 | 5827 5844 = 1.4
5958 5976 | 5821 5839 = 0.7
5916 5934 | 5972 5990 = 2.4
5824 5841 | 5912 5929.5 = 0.6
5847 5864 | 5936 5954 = 1.2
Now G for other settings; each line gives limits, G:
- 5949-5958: 13.1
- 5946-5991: 13.5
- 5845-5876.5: 13.6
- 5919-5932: 12.8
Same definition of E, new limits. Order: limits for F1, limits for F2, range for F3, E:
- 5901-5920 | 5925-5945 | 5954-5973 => 13.9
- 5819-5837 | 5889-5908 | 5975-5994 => 11.5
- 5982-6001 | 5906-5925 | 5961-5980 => 13.8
